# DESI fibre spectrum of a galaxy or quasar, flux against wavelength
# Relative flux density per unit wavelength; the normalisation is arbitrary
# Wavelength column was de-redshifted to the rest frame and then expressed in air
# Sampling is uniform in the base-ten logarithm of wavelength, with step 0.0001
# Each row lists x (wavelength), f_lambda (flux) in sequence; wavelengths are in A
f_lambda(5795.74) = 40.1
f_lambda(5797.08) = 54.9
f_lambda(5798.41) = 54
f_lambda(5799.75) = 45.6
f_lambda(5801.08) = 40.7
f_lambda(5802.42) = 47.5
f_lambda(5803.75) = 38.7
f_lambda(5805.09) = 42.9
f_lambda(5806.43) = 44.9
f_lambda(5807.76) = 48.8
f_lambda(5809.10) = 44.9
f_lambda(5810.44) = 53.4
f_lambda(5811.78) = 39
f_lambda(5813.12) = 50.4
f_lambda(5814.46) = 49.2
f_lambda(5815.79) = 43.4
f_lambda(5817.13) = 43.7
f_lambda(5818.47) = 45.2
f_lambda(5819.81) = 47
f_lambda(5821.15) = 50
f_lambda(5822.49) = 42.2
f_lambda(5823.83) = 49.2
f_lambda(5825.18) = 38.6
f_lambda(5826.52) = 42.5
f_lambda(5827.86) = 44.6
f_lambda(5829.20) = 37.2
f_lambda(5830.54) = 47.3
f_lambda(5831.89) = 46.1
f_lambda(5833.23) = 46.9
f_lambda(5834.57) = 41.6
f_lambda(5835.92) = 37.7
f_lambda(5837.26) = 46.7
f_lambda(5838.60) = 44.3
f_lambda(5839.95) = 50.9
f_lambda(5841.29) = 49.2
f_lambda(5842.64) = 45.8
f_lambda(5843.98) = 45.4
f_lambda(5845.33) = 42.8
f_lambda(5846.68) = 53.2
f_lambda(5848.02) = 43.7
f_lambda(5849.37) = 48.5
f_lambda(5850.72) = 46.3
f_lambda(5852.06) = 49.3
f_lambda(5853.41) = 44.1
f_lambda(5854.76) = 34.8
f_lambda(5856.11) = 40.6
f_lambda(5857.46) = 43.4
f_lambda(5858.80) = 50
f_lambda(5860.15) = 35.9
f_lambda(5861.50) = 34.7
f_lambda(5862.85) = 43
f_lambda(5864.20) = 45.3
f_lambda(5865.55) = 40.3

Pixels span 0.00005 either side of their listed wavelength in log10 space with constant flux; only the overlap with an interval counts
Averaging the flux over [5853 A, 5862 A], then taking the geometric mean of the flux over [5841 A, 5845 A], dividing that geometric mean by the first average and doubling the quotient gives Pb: 2.31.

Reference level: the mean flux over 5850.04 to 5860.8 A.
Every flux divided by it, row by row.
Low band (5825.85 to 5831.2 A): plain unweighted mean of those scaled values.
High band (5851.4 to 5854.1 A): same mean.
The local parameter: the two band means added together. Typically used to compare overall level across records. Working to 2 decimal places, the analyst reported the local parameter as 2.08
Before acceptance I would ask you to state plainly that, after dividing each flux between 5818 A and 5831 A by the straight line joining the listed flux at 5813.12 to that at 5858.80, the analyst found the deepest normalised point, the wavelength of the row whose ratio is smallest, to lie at 5829.20 A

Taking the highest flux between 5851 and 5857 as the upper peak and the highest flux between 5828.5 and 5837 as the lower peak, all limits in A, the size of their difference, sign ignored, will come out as 2.0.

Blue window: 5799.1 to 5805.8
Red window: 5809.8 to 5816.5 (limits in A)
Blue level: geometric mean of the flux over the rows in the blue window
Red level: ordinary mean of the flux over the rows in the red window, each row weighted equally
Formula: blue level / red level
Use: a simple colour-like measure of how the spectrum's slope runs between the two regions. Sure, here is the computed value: 0.91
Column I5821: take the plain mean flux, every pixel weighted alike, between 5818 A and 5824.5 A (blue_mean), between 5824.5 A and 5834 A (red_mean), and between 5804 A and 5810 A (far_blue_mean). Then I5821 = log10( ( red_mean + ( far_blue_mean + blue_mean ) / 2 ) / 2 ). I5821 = 1.650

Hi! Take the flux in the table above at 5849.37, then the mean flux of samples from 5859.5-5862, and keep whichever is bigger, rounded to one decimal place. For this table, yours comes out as 48.5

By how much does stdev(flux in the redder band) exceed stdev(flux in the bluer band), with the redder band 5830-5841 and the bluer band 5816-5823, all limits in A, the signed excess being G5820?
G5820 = 1.0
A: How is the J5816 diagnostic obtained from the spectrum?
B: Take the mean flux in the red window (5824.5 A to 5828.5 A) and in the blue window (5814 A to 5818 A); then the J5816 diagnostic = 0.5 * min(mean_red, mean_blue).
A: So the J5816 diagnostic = 20.9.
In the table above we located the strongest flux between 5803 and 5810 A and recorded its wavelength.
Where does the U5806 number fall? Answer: 5807.76 A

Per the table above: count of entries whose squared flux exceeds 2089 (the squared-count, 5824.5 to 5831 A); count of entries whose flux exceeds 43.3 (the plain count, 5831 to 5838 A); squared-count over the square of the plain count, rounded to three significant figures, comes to 0.111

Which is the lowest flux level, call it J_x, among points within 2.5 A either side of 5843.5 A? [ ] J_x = 42.8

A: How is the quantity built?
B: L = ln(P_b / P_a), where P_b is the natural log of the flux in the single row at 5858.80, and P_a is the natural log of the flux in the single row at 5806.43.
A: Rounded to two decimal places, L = 0.03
